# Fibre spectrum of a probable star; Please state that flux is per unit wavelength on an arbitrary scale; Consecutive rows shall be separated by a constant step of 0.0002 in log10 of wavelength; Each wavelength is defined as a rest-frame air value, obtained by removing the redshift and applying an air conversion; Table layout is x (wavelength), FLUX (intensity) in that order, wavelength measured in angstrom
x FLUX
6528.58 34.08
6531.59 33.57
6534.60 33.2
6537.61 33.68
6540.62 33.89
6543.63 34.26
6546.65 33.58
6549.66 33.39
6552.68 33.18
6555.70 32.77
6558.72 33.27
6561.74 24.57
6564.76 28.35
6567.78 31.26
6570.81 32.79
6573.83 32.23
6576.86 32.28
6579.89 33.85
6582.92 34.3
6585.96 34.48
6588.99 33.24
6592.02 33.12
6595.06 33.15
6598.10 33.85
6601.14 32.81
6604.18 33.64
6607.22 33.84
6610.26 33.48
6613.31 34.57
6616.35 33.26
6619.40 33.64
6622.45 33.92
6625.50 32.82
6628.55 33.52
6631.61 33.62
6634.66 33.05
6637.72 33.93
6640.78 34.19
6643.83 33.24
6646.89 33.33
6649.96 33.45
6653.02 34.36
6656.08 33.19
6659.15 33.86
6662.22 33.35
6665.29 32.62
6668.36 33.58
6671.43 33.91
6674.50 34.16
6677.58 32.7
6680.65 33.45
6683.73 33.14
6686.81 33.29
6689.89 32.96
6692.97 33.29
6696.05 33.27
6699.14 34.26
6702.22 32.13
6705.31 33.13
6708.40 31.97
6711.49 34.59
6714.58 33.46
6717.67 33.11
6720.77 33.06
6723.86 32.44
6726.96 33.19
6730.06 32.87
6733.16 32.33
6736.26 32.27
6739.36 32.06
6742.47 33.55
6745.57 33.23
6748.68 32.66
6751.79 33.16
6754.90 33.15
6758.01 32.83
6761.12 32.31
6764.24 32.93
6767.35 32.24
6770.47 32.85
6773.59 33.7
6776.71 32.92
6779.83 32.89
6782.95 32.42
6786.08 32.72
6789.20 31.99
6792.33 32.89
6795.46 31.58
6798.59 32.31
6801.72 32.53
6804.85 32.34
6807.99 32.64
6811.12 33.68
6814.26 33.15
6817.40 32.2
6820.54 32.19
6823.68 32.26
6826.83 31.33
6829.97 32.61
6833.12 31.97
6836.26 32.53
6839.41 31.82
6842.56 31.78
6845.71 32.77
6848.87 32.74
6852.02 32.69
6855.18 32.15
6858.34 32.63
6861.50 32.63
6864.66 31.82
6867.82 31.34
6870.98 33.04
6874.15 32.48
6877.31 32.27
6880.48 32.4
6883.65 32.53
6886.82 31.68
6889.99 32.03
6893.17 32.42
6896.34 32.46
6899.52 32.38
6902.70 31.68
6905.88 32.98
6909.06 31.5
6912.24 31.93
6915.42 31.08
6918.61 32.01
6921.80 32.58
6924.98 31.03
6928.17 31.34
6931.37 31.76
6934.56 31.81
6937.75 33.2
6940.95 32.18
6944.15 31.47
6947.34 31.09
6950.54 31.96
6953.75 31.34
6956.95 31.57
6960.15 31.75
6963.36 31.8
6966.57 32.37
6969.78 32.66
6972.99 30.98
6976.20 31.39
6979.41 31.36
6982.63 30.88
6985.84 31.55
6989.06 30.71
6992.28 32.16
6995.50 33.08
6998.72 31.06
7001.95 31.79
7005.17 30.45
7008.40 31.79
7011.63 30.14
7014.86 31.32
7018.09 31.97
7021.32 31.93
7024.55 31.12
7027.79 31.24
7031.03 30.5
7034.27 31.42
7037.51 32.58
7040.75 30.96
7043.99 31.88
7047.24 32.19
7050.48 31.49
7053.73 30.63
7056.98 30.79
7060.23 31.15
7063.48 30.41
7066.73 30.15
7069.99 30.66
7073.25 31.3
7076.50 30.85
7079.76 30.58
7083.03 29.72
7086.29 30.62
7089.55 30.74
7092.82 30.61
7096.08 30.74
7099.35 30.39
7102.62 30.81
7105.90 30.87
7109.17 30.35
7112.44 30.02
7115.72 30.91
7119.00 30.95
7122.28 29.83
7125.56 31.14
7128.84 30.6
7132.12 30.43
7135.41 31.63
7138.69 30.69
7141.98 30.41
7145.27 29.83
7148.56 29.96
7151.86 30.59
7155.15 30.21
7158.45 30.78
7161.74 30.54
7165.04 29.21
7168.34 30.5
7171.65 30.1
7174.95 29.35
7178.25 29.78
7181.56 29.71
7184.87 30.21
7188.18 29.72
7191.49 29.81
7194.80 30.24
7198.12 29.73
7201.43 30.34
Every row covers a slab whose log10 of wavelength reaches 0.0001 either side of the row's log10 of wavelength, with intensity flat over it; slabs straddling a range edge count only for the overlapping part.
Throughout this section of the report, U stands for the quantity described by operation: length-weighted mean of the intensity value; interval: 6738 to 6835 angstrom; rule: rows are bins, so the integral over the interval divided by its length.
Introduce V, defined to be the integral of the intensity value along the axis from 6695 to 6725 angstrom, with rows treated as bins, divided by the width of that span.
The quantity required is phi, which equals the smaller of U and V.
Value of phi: 32.6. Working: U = 32.6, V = 33.1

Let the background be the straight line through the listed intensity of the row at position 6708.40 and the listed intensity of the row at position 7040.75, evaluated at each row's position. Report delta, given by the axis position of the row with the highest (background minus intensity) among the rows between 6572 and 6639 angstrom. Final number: 6573.83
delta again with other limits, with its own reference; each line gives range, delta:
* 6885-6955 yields 6924.98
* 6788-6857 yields 6826.83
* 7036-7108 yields 7083.03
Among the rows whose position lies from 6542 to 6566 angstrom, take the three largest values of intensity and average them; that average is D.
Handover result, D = 33.74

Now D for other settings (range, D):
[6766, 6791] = 33.17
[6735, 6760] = 33.31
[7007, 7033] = 31.90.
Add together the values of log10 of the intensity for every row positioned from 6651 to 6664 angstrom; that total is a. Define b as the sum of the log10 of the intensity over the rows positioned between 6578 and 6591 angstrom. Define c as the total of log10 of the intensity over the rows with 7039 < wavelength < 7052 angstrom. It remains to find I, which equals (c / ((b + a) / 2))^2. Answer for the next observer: 0.962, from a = 6.11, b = 6.12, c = 6.00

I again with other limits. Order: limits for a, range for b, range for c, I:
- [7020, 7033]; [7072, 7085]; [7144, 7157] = 0.986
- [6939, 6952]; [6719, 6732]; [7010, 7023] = 0.983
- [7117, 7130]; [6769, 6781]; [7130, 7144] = 0.981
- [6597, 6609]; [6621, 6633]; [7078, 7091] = 0.946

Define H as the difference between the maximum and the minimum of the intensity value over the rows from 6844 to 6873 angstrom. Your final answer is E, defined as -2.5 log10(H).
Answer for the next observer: -0.58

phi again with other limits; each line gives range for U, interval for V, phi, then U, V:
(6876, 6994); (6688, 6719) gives 31.8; 31.8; 33.2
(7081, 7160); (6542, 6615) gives 30.5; 30.5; 32.8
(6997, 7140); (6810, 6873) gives 30.9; 30.9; 32.4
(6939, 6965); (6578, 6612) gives 31.7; 31.7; 33.6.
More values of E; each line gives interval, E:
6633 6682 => -0.60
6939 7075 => -1.17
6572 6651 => -0.92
